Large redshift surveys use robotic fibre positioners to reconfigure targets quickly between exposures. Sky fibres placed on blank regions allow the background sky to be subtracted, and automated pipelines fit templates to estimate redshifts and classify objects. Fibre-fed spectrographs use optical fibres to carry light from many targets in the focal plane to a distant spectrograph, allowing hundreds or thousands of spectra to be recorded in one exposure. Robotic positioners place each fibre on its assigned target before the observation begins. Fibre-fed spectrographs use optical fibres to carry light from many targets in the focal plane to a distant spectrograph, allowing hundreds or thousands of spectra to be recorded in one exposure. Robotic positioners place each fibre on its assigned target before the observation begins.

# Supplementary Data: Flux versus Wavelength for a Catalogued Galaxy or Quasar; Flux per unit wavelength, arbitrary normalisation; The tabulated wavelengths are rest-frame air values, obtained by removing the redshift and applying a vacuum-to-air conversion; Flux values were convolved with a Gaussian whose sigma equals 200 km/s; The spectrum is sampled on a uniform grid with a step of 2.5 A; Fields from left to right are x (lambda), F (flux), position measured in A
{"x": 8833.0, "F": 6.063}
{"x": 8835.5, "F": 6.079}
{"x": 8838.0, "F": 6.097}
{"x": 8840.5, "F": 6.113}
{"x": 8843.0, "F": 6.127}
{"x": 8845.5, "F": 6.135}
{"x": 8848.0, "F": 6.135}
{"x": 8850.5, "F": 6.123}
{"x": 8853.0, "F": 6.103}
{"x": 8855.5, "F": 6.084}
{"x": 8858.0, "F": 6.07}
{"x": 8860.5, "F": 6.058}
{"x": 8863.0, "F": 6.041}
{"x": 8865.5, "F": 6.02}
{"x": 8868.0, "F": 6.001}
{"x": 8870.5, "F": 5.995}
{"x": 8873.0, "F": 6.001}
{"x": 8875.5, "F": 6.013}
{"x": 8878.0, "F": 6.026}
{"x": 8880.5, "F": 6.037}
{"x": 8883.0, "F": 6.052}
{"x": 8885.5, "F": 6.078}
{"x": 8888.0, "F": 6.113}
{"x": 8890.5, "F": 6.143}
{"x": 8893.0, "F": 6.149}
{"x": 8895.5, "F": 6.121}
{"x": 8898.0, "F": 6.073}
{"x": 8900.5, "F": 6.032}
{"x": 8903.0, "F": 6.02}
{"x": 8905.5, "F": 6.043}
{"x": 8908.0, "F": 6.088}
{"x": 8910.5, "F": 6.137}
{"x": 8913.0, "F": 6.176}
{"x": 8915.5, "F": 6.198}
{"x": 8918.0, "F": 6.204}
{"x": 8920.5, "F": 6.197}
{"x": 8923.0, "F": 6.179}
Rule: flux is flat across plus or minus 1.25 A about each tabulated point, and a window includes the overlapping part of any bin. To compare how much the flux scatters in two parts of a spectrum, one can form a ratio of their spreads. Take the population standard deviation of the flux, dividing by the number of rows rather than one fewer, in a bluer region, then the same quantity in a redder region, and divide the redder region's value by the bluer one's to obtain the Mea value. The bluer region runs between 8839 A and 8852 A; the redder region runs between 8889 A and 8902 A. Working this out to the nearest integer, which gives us 5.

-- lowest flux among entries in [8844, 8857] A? 6.084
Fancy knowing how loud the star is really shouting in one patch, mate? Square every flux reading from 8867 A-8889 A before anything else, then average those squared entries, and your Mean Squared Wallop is 36.4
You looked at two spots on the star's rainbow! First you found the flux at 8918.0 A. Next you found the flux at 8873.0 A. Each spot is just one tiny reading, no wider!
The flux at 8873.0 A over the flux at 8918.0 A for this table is 0.97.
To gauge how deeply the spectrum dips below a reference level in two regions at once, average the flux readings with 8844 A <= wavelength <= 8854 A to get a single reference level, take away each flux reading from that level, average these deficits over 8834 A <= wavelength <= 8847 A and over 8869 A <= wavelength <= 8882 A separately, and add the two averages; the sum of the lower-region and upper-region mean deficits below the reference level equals 0.12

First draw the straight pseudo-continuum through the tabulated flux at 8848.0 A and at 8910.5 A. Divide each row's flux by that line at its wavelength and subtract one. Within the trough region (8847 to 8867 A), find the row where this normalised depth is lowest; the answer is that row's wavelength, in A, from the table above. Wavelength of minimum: 8865.5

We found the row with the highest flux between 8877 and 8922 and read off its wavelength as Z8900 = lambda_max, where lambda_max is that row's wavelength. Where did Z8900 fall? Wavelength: 8918.0 A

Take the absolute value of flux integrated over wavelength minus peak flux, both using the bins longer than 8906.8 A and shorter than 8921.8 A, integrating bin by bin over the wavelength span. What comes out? 86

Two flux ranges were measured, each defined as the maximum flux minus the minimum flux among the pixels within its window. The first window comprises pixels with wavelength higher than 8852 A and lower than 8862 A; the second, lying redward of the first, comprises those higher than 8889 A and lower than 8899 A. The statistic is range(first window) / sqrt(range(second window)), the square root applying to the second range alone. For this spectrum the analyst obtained 0.16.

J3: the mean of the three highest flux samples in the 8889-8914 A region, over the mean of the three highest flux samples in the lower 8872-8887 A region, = 1.017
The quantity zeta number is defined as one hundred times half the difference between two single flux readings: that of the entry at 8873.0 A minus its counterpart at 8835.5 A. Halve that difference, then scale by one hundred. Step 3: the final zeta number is -3.9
